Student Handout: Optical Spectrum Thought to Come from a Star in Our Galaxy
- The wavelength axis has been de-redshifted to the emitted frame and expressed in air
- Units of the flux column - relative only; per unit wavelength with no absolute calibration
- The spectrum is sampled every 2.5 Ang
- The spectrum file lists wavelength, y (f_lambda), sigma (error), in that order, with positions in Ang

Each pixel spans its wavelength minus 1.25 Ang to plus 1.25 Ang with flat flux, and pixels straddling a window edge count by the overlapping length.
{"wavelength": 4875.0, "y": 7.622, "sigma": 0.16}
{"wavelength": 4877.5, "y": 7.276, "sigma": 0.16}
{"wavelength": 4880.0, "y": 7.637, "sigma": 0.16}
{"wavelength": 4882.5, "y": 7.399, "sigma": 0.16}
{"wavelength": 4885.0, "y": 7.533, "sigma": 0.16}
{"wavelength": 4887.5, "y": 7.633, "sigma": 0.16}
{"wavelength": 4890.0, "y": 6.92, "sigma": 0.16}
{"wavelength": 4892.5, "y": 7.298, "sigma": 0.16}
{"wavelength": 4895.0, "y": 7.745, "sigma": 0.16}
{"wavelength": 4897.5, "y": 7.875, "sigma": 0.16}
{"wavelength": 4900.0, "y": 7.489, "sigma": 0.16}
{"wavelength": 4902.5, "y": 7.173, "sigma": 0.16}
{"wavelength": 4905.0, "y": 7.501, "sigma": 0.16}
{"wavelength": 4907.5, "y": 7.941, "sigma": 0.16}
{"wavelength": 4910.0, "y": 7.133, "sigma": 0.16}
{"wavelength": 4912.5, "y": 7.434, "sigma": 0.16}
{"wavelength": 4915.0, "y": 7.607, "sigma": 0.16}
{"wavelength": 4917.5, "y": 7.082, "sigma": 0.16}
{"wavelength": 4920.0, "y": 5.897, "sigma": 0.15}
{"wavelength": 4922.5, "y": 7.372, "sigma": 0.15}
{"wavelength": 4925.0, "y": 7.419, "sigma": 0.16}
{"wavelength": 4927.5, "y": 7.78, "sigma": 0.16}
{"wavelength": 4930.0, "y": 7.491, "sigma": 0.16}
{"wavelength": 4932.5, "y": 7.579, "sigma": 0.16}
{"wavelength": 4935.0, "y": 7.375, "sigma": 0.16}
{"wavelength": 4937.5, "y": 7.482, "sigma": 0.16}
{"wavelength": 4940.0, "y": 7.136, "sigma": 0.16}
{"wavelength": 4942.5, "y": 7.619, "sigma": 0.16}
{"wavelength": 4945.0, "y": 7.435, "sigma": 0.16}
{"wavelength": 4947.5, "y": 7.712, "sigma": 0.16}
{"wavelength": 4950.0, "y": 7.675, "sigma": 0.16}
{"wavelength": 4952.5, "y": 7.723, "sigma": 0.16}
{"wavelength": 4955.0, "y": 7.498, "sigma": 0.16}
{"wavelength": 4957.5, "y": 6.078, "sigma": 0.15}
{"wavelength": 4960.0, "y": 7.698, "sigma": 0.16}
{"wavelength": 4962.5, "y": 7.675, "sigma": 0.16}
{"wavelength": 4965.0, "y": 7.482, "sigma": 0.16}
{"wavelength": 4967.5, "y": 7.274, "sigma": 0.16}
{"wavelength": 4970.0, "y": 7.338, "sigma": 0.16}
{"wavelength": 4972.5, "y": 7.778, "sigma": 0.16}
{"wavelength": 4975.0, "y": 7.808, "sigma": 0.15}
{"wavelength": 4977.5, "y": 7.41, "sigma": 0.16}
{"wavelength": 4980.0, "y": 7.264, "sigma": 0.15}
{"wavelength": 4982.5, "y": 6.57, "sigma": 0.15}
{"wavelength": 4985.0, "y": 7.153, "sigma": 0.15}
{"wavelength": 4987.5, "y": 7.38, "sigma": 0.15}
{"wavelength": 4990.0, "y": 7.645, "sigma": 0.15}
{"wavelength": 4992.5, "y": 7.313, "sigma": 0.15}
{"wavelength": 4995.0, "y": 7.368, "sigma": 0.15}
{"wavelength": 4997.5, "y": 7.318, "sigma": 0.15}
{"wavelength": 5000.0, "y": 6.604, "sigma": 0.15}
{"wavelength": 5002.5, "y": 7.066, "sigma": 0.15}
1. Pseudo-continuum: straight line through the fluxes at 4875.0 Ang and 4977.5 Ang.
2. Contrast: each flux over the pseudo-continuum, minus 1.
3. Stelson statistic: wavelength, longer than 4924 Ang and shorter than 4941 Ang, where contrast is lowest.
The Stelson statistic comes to 4940.0 Ang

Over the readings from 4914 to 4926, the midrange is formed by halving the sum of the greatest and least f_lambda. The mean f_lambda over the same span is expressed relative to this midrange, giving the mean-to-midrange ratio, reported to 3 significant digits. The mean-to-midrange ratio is 1.05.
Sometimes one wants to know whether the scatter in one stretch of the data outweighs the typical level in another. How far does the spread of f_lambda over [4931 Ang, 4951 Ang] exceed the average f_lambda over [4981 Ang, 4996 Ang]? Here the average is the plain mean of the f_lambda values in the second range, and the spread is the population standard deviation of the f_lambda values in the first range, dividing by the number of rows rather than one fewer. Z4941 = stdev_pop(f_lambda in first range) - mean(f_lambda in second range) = -7.06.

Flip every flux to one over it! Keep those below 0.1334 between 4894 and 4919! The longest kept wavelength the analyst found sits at 4915.0 Ang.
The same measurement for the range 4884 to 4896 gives 4895.0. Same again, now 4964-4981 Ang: 4975.0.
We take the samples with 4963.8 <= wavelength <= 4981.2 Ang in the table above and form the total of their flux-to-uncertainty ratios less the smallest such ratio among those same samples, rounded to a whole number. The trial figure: 288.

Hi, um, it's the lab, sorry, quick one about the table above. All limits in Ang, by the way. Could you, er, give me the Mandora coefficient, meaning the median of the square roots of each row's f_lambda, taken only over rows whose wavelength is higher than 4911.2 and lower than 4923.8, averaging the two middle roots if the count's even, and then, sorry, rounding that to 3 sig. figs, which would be 2.72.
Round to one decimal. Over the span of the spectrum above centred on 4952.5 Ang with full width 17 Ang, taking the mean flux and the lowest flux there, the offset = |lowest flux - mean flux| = 1.3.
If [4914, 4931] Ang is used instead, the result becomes 1.3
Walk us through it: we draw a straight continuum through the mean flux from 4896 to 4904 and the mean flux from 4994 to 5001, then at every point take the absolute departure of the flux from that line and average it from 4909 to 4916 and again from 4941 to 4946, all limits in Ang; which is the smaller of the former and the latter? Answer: 0.17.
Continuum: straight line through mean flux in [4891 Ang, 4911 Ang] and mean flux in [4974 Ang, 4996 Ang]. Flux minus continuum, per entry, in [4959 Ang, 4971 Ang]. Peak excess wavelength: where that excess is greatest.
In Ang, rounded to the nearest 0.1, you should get 4960.0 Ang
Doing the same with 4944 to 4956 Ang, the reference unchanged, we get 4952.5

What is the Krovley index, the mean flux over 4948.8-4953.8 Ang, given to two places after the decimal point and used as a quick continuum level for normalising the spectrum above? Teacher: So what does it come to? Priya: 7.70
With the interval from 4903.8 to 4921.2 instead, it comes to 7.23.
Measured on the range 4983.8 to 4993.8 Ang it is 7.37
